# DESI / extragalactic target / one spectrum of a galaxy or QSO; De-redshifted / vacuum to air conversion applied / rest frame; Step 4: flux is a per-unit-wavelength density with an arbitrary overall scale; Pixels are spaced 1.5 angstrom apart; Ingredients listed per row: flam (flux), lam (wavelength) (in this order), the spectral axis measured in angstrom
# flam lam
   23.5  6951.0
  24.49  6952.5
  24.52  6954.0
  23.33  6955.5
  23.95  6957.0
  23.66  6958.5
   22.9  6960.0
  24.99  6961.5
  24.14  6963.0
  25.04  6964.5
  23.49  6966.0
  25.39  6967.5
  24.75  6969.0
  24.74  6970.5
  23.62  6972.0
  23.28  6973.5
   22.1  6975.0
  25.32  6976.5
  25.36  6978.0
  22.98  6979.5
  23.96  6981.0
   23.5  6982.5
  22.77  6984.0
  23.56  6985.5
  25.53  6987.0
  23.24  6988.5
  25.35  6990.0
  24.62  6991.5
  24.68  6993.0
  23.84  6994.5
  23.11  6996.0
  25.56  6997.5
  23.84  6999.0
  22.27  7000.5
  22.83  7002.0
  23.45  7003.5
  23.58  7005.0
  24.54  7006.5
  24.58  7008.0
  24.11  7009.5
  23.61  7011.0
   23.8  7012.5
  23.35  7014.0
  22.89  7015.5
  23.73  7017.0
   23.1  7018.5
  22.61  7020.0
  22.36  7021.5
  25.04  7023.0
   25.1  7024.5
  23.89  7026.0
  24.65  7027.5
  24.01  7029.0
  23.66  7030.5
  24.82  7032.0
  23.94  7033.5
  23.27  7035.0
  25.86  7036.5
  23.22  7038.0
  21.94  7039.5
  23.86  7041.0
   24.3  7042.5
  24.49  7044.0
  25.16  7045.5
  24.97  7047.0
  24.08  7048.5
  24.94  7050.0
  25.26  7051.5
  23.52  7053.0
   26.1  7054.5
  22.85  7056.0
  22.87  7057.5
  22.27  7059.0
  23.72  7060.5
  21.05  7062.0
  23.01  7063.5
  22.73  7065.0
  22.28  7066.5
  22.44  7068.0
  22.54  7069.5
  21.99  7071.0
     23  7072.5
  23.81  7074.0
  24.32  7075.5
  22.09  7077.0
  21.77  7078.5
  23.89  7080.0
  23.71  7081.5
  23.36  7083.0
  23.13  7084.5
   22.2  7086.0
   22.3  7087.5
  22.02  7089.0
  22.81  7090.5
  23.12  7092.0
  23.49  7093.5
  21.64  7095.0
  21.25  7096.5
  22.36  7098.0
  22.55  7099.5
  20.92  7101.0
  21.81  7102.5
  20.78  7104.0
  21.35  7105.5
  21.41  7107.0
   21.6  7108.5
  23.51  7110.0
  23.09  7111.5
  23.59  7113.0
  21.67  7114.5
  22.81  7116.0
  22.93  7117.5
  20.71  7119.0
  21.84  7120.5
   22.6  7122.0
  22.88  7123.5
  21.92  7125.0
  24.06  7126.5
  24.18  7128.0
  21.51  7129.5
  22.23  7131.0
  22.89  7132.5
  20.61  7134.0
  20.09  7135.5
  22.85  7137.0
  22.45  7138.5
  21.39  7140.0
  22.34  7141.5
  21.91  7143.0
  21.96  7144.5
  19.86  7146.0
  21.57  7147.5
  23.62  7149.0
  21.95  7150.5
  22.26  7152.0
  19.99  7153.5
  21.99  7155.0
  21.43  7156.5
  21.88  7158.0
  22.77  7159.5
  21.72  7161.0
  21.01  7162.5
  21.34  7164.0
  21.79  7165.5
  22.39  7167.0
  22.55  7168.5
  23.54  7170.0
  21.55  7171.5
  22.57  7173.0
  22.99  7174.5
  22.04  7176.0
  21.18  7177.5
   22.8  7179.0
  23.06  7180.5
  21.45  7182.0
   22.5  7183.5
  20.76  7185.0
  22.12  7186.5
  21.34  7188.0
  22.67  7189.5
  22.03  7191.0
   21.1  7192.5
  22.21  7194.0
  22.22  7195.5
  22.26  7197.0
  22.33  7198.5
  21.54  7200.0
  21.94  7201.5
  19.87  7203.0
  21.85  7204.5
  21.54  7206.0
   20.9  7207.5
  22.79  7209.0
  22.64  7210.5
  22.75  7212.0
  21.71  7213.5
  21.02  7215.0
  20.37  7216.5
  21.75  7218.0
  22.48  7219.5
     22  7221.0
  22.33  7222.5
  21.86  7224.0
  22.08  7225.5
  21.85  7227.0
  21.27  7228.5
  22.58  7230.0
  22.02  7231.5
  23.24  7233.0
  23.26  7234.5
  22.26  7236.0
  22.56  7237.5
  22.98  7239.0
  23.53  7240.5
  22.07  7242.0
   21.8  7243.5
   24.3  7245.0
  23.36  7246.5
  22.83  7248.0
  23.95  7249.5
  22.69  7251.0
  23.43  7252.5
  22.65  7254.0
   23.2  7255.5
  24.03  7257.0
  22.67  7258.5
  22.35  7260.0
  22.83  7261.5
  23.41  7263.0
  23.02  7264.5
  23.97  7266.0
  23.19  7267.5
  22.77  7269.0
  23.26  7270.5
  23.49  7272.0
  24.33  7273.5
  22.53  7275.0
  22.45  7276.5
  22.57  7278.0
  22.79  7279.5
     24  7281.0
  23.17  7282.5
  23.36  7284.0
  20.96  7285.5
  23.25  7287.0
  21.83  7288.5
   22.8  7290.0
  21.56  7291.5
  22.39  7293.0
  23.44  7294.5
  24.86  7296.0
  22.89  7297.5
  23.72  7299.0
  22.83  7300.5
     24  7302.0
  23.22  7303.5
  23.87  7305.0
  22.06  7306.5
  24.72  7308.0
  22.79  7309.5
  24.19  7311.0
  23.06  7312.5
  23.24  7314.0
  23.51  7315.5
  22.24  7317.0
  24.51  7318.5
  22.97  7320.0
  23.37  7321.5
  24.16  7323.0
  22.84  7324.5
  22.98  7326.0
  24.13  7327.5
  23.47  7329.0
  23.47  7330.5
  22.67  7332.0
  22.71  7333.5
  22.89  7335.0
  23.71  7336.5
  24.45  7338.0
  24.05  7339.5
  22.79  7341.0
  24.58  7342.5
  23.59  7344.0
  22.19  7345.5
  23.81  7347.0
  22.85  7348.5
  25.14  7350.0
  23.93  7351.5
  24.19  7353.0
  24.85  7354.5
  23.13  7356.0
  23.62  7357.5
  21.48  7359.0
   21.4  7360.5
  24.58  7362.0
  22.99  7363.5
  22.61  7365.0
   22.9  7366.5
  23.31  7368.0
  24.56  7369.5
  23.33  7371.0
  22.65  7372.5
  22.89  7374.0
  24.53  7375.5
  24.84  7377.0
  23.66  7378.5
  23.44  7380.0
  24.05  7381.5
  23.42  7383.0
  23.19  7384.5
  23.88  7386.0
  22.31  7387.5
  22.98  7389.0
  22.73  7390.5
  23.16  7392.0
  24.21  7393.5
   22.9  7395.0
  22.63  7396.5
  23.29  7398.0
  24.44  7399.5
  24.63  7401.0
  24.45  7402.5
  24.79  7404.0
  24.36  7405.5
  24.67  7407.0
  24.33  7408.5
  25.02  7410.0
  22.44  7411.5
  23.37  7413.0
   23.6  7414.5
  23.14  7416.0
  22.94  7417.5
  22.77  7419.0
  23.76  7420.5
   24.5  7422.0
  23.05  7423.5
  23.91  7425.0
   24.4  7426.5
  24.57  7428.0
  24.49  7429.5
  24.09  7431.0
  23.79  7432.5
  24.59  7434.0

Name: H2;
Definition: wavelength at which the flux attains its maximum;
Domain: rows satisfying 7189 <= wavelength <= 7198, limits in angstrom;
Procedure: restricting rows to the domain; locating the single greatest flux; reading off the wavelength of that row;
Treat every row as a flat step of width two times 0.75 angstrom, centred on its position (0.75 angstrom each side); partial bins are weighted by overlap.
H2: 7189.5 angstrom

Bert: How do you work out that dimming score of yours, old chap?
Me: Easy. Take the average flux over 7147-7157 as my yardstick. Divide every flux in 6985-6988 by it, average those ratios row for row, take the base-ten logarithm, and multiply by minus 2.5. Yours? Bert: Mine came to -0.13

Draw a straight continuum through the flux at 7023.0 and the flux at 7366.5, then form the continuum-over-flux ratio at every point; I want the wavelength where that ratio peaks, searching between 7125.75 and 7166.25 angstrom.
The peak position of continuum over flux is 7146.0 angstrom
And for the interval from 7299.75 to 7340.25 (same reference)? 7306.5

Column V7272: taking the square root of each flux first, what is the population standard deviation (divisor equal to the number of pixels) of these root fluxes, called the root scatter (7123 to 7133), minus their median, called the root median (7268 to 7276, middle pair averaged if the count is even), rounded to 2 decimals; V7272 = -4.72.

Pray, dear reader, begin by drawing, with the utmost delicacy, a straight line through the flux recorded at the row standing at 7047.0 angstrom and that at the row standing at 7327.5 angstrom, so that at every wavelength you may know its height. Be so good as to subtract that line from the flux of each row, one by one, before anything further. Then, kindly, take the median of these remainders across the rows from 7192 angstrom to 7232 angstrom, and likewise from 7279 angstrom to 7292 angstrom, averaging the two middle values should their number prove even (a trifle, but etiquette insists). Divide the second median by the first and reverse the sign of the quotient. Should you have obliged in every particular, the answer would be -0.56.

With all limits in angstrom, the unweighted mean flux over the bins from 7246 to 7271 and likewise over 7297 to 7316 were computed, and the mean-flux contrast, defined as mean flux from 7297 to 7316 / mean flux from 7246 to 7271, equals 1.01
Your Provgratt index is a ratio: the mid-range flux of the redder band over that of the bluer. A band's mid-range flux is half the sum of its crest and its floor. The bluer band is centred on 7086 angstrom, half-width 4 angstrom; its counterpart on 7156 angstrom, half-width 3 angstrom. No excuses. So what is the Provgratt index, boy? 0.93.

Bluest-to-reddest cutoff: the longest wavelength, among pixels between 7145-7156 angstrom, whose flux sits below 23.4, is 7155.0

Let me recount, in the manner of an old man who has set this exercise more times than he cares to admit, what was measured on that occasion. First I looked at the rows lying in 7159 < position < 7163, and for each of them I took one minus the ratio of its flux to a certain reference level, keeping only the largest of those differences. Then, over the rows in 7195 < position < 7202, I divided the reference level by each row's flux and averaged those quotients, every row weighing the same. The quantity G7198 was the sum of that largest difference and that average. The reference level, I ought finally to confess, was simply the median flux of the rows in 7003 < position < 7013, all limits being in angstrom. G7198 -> 1.20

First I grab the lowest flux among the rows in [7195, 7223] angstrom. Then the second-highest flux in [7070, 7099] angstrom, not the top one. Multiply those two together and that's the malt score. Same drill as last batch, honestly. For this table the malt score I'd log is 475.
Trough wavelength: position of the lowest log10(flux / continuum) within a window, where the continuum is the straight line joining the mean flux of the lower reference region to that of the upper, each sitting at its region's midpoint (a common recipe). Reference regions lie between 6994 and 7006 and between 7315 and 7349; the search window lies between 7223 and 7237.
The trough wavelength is 7228.5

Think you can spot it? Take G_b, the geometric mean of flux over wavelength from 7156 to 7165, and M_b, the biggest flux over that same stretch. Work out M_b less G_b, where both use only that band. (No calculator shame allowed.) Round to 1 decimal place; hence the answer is 1.1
